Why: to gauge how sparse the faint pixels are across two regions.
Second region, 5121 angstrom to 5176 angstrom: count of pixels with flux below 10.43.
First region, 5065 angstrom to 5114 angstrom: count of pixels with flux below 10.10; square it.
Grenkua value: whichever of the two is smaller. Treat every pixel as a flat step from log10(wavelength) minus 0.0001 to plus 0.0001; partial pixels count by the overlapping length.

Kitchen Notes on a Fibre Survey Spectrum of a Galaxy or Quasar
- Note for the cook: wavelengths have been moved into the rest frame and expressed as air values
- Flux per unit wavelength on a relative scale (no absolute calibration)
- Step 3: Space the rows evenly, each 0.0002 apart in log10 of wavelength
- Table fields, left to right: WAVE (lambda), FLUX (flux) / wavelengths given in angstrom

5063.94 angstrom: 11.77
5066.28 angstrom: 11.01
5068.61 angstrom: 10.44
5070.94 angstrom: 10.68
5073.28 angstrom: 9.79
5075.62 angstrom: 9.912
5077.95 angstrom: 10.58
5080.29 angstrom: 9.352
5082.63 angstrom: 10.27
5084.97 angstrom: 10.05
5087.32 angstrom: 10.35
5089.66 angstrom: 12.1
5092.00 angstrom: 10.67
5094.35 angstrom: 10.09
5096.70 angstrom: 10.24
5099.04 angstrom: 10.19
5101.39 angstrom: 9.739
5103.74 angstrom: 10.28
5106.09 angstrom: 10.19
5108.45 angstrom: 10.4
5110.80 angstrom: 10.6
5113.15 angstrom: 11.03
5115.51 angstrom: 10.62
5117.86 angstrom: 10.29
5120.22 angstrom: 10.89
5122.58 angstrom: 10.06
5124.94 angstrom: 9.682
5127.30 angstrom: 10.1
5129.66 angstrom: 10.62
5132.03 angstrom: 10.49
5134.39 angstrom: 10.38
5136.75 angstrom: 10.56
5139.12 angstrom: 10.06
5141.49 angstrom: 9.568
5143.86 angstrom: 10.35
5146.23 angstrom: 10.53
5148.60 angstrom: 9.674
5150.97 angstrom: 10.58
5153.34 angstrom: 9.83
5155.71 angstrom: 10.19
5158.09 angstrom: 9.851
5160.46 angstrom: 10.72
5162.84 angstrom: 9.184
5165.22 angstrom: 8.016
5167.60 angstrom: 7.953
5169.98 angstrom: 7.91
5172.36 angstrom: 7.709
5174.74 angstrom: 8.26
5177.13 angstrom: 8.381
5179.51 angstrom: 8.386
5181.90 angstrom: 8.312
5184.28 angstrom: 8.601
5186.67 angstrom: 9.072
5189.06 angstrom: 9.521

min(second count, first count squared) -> 17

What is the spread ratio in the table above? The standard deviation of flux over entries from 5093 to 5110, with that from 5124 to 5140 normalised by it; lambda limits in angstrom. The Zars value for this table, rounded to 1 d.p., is 1.6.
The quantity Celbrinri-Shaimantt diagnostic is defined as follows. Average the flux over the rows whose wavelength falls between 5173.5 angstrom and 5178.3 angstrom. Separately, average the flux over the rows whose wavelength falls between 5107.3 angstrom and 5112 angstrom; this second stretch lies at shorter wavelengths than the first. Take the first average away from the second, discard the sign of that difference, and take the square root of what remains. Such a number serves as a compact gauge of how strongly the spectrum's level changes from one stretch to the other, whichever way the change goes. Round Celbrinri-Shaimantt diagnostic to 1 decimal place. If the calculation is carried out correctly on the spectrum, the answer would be 1.5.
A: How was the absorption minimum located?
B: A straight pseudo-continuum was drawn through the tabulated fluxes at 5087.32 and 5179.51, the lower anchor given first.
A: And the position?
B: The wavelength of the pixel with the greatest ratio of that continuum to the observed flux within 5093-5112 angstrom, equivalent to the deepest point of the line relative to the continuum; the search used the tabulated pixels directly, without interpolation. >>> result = 5101.39 angstrom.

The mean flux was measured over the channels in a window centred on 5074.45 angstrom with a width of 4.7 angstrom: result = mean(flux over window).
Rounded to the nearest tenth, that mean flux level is 9.9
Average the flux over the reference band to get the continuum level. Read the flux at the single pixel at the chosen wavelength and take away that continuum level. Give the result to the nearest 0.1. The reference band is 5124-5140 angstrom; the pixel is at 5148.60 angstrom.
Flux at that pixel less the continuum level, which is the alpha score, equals -0.6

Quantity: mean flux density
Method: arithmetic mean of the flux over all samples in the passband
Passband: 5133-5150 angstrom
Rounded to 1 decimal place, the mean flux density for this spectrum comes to 10.2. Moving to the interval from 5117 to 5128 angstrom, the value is 10.2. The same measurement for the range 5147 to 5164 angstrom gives 10.0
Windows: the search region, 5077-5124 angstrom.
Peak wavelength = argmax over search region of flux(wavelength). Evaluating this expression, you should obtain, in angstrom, 5089.66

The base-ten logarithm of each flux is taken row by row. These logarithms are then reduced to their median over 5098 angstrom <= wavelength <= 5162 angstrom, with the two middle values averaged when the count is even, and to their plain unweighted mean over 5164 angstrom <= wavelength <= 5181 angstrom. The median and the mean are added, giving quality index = 1.92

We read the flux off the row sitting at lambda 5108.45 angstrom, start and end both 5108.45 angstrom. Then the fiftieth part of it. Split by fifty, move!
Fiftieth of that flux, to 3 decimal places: 0.208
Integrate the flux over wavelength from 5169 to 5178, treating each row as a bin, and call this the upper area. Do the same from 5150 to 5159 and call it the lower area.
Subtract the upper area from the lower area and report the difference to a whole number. 19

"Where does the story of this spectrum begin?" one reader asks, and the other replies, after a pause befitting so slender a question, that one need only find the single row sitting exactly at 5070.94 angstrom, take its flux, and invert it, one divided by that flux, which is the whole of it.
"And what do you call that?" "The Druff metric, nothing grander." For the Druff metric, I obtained 0.094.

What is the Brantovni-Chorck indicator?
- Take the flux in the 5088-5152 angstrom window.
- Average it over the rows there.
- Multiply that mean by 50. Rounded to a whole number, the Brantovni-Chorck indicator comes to 518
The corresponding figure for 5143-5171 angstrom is 478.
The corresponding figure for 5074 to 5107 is 514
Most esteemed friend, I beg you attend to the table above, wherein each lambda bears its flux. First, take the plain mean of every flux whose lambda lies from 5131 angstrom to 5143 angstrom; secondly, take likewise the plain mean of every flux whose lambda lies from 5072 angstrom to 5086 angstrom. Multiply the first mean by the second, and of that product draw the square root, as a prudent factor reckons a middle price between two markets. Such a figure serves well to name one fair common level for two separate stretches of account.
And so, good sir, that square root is 10.1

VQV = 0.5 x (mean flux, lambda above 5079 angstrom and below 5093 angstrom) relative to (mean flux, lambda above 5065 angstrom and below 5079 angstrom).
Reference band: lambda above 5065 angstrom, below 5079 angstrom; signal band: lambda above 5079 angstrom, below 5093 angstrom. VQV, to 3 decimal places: 0.503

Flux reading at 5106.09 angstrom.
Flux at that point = 10.19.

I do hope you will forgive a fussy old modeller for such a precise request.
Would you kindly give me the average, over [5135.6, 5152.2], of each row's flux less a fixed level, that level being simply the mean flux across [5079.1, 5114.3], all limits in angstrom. -0.18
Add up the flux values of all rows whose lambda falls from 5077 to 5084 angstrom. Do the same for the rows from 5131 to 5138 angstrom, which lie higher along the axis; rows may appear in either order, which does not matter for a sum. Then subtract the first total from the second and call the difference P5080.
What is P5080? 1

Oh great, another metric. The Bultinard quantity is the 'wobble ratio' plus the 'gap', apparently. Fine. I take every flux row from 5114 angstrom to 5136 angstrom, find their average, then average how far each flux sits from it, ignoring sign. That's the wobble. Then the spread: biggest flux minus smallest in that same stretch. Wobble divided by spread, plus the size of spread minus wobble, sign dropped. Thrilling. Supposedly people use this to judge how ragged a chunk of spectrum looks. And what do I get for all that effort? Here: 1.2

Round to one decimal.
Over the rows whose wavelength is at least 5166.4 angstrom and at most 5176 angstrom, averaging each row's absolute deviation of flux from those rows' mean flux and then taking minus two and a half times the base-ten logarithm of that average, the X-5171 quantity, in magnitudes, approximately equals 2.1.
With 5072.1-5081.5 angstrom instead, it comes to 1.2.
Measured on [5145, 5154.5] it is 1.0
